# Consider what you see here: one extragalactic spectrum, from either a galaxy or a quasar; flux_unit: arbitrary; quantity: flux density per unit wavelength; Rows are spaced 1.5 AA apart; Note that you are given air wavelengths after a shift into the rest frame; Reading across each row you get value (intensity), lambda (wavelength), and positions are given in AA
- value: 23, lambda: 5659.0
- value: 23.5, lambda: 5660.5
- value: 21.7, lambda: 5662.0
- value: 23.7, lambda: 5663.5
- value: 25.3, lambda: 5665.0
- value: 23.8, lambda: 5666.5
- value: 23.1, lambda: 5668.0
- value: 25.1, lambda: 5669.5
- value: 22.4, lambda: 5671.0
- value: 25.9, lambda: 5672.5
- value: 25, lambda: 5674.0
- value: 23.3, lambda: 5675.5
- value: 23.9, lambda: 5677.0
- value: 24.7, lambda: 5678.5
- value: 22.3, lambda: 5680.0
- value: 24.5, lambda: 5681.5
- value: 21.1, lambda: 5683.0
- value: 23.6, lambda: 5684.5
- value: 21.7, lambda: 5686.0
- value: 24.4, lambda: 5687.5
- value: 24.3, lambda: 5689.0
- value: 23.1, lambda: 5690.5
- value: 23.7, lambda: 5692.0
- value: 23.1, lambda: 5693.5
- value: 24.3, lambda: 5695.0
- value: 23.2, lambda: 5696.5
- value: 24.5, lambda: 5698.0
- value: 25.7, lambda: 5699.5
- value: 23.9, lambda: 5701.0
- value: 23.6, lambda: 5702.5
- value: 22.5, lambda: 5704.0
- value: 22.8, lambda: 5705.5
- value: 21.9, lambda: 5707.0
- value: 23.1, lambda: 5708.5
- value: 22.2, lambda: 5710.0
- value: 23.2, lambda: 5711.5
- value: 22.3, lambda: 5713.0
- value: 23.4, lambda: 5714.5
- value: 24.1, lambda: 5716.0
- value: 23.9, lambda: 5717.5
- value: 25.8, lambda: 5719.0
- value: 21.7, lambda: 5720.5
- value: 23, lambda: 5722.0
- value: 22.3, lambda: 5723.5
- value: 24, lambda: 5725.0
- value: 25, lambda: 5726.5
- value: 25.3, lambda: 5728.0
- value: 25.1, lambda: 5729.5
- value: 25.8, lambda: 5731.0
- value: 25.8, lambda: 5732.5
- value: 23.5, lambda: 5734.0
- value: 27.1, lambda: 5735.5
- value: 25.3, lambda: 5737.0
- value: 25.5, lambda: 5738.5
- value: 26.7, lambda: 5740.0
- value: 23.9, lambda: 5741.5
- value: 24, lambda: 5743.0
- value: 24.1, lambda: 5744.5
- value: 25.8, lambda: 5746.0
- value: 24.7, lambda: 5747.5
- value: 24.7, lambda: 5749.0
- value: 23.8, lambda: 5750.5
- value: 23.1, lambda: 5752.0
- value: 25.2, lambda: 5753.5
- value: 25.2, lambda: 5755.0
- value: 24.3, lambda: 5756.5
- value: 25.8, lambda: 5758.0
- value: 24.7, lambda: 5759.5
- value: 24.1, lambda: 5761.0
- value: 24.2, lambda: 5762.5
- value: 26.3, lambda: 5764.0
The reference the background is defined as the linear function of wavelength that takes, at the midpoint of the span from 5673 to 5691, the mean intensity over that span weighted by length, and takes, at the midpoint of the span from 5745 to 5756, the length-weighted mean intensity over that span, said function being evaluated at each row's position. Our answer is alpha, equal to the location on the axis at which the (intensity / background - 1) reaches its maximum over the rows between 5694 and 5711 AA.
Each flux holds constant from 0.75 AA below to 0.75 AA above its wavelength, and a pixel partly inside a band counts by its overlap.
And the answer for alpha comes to 5699.5 AA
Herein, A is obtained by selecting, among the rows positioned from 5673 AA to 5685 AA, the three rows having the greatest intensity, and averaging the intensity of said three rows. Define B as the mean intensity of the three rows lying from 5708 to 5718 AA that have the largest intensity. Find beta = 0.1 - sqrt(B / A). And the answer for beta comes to -0.881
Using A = 24.7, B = 23.8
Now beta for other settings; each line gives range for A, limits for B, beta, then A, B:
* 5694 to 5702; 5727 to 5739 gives -0.928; 24.8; 26.2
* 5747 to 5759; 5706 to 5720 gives -0.884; 25.4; 24.6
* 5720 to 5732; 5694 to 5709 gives -0.889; 25.4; 24.8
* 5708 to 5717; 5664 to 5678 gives -0.939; 23.6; 25.4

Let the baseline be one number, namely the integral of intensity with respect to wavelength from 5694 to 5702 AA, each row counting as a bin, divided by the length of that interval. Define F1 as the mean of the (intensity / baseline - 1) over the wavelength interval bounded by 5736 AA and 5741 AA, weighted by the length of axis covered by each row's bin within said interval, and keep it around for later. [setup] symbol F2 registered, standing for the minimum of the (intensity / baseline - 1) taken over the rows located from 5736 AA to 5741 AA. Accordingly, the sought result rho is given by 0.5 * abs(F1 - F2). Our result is 0.010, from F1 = 0.06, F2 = 0.04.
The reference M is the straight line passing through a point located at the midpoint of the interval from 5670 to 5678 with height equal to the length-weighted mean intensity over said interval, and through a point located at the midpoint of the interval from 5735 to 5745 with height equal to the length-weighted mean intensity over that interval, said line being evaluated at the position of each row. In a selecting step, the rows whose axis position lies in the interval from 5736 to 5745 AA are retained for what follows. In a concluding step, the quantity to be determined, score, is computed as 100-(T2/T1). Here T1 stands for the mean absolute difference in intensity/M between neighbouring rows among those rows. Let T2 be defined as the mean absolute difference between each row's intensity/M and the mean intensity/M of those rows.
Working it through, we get 98.9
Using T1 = 0.034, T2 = 0.038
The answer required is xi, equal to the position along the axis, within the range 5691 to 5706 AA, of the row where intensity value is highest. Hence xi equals 5699.5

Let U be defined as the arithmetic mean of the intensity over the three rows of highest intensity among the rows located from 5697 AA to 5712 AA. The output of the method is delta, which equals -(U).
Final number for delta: -24.7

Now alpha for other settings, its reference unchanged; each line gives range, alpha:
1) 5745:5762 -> 5746.0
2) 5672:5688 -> 5672.5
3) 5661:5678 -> 5672.5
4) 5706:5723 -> 5719.0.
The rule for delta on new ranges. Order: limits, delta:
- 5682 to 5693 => -24.1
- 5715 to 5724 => -24.6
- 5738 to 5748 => -26.0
